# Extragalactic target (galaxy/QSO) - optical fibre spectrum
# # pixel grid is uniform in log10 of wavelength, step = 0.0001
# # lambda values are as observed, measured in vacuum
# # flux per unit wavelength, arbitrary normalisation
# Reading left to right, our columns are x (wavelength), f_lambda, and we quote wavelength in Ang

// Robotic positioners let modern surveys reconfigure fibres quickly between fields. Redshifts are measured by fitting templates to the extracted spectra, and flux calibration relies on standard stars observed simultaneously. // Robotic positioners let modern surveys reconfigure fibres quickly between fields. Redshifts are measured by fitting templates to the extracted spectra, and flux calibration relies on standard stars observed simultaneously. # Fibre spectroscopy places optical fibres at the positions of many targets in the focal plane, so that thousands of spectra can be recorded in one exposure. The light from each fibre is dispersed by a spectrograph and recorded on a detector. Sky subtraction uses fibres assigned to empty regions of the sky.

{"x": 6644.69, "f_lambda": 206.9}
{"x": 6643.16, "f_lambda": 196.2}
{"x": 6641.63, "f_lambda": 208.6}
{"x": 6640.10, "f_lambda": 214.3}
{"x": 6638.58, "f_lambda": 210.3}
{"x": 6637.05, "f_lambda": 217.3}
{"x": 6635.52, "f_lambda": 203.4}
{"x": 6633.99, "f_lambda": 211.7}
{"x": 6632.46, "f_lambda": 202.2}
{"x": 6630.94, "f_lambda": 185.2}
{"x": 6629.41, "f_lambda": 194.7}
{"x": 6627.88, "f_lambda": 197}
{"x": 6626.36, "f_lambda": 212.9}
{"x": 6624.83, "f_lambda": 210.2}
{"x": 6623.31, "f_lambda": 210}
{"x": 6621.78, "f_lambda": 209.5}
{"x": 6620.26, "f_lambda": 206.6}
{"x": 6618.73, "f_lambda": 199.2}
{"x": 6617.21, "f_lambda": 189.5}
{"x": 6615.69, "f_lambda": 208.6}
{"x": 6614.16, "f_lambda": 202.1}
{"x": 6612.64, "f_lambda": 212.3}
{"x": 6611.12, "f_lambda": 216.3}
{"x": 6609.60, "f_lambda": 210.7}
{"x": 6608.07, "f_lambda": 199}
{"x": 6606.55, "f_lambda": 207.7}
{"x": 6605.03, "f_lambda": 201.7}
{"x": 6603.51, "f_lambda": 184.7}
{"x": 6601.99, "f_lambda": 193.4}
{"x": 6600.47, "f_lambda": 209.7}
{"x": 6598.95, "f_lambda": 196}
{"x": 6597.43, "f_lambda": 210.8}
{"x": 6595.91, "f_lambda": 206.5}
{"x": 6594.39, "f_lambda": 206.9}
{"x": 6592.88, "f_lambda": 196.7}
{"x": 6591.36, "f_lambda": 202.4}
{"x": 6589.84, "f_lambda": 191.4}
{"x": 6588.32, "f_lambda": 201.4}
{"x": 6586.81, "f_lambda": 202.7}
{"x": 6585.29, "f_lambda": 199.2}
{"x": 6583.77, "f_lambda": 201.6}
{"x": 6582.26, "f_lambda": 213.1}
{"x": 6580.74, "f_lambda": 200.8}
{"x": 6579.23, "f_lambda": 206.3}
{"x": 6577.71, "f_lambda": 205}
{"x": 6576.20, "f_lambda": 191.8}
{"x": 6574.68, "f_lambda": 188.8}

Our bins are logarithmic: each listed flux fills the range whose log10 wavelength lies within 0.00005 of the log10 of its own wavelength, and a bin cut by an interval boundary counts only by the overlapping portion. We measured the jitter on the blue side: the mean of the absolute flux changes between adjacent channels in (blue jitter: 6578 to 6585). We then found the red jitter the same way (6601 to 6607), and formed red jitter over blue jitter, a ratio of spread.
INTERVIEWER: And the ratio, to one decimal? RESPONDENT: 1.1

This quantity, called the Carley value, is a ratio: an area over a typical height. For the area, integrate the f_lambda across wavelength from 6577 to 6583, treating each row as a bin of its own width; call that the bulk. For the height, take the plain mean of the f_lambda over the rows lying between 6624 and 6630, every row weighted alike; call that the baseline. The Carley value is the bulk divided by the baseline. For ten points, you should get 6.1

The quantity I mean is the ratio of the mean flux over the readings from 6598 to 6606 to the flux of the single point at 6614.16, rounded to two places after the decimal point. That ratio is 0.98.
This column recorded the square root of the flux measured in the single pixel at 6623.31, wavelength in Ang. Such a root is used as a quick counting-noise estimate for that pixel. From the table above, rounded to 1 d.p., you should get 14.5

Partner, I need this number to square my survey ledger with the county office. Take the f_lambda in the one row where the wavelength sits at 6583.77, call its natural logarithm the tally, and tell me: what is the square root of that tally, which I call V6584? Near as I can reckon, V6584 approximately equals 2.30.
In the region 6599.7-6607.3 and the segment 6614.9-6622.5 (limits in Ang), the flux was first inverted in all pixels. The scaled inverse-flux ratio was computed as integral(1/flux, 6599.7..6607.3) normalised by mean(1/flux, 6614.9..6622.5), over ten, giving 0.773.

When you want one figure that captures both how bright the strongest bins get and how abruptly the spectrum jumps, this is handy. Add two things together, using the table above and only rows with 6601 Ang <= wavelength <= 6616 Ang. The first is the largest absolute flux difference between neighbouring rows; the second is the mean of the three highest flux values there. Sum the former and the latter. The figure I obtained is 230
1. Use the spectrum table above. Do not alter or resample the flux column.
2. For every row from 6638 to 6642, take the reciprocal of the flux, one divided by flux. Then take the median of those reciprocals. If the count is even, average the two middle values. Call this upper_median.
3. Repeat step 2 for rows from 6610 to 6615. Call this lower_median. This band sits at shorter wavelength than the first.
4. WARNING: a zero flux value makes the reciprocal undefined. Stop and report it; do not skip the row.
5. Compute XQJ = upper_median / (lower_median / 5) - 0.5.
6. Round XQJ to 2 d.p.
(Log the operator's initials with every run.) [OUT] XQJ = 4.55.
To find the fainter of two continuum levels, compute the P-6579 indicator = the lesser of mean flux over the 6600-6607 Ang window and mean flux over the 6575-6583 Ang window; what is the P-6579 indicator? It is 199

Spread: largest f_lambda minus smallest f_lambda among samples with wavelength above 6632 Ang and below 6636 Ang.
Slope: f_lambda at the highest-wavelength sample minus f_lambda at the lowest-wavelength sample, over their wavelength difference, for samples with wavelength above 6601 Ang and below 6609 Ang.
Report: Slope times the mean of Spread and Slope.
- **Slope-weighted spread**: 5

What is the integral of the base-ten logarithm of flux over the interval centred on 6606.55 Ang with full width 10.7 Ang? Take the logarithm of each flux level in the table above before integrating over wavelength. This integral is 25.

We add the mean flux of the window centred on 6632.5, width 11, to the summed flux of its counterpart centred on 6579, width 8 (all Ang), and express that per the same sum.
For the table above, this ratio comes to 1.20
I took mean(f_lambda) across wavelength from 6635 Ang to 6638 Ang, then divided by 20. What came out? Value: 10.5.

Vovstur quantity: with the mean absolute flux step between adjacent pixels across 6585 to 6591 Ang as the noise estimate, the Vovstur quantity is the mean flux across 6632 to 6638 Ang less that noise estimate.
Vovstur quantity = 204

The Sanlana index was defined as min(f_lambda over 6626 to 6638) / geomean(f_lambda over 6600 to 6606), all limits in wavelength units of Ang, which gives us 0.939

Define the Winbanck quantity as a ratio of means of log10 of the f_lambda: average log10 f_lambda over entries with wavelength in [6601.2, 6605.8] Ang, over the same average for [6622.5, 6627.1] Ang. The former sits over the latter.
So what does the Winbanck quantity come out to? 0.98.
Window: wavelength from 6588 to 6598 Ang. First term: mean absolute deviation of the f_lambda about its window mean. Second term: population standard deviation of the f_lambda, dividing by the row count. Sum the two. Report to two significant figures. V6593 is 11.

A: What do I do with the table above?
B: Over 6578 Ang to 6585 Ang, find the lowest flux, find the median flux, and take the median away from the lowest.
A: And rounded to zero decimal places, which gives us -3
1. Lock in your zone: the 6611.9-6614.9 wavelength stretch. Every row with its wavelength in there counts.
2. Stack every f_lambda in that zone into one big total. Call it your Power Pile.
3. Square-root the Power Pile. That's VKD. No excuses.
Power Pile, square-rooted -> 20.4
